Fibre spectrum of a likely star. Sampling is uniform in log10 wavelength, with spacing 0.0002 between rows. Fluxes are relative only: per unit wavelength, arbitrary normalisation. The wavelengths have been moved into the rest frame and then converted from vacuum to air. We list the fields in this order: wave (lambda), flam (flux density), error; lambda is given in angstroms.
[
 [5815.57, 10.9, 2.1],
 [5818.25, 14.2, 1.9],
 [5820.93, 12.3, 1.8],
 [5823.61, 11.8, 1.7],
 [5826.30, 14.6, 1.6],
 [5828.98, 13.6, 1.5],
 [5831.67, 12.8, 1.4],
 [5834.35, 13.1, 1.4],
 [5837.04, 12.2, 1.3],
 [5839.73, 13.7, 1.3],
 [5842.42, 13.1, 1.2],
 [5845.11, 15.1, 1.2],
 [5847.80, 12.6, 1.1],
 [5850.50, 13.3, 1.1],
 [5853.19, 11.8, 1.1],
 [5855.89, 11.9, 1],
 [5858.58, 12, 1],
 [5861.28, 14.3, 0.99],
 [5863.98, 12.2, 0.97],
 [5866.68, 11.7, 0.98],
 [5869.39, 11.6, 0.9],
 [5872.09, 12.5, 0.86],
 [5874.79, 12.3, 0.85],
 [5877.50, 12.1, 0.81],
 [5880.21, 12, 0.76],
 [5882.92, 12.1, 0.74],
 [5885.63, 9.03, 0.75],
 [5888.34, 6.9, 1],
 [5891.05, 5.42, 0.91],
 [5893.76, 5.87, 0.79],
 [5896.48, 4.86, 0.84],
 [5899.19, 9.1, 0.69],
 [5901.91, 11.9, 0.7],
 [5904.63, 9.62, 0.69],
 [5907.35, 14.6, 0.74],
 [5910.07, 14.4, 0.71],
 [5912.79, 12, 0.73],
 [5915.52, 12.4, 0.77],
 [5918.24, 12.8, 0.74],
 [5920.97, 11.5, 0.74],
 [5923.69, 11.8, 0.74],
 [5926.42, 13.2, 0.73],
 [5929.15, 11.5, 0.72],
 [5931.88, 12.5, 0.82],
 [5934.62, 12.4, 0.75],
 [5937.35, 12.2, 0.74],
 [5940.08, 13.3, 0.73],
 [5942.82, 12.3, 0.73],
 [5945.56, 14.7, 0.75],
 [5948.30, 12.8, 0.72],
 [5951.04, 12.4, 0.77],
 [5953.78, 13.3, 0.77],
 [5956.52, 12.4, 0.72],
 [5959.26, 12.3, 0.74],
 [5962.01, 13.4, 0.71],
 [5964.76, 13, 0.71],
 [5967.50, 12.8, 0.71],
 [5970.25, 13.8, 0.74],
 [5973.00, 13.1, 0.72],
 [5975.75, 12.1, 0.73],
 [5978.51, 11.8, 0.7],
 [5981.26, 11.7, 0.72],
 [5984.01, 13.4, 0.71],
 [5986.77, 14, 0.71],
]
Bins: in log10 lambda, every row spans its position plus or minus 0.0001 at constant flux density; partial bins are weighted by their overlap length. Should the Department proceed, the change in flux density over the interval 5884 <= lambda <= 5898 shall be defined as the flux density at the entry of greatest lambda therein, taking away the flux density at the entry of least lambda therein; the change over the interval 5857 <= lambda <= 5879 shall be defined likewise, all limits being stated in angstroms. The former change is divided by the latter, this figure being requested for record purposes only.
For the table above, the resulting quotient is -42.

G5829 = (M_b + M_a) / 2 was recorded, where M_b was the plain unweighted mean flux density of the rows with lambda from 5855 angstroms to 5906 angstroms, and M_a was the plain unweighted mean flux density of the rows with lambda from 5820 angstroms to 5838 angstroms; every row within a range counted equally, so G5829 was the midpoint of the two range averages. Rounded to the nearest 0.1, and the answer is 11.7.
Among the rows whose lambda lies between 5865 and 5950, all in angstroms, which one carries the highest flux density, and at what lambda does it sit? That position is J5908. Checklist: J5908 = 5945.56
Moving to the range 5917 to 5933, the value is 5926.42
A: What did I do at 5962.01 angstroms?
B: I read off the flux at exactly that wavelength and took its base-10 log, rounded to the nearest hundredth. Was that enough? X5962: 1.13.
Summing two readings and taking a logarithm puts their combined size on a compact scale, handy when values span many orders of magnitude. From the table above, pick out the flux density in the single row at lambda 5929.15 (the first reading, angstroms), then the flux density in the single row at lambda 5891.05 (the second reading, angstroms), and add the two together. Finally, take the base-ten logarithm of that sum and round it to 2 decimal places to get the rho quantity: 1.23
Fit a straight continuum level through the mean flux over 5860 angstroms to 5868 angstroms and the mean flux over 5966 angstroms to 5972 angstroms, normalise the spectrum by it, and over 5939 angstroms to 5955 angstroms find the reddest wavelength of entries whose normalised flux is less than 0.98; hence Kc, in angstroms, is 5951.04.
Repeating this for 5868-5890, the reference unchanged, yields 5888.34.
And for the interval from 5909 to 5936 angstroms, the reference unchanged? 5934.62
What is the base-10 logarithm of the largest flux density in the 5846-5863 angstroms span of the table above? 1.16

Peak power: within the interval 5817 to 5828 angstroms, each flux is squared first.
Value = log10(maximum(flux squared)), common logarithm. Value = 2.33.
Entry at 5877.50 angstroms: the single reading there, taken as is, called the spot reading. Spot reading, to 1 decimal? 12.1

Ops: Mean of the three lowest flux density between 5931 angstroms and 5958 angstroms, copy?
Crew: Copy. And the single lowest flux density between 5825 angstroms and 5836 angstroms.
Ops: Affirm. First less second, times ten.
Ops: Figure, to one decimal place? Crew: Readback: -5.0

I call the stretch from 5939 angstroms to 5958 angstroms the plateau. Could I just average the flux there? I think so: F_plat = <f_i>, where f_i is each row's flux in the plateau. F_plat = 13.0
